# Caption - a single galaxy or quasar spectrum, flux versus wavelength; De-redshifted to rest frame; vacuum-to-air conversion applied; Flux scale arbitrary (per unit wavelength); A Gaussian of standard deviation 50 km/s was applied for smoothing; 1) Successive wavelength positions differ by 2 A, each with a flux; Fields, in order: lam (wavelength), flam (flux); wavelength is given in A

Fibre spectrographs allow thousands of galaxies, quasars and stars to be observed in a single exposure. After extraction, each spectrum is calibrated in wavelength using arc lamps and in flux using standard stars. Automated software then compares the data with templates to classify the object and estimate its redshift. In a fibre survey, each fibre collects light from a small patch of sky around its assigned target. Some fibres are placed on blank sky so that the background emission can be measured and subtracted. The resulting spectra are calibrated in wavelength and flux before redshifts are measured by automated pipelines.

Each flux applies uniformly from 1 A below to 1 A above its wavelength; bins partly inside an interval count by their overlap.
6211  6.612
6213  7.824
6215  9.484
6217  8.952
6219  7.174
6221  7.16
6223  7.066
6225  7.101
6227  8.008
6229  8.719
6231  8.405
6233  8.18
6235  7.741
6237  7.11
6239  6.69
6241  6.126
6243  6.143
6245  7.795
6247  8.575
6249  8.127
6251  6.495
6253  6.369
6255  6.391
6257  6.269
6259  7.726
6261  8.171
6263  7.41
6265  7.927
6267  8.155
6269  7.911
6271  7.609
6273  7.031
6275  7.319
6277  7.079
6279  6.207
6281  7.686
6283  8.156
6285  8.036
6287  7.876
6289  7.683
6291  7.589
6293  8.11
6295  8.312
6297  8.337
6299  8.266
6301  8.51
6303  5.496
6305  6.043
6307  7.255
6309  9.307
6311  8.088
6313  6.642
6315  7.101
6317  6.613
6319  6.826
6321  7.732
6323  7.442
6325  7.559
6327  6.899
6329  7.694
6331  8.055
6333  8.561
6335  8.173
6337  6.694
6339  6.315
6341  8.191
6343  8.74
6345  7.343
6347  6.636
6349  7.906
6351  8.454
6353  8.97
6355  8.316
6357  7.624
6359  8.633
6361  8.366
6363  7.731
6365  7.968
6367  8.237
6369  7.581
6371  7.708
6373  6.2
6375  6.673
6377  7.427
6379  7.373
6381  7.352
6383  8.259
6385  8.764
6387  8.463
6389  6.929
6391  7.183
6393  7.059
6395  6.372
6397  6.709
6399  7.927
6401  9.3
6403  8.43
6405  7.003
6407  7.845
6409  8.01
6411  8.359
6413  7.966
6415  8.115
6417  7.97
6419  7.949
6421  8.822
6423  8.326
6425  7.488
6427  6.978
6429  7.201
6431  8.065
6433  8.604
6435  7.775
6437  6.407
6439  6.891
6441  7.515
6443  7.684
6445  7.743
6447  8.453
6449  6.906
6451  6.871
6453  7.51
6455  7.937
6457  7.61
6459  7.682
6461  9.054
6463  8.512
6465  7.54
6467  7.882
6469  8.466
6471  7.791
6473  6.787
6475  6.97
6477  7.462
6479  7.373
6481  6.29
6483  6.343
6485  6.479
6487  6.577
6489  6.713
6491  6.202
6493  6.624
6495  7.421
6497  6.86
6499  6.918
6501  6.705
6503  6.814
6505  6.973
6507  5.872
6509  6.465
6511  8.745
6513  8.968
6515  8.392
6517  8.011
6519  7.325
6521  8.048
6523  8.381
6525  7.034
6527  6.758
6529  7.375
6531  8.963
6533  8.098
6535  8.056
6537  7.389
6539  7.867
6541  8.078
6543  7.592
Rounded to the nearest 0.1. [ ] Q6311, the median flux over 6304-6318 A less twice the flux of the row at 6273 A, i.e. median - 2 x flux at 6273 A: -7.0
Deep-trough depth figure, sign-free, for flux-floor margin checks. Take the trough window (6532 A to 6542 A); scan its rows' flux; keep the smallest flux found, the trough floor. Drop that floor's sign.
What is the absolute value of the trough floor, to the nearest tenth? 7.4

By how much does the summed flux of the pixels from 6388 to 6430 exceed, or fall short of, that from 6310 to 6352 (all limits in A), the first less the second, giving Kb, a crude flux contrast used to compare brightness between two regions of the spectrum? 4.3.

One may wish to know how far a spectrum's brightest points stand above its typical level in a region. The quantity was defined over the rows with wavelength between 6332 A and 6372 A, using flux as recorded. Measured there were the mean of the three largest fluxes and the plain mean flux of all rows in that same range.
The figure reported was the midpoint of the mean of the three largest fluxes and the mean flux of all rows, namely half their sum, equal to 8.34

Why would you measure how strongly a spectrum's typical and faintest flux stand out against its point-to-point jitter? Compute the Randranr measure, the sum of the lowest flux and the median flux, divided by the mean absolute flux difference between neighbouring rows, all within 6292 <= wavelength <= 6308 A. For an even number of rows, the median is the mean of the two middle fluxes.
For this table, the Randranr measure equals 18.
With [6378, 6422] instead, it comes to 24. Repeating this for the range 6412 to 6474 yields 24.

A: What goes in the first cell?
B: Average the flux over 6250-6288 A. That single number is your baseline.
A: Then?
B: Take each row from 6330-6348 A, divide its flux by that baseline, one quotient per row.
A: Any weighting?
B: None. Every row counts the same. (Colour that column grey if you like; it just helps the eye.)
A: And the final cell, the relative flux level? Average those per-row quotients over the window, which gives 1.04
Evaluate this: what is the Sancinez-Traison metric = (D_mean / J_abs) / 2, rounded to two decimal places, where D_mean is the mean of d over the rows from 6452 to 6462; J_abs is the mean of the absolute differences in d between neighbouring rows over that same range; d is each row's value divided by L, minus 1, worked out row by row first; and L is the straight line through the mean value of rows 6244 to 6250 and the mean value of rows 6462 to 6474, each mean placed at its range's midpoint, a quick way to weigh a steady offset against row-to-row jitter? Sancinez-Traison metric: 0.10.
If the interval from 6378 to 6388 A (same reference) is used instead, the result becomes 0.10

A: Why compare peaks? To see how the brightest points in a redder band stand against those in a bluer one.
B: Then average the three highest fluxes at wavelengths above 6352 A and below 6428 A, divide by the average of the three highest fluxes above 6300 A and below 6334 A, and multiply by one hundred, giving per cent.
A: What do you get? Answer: 103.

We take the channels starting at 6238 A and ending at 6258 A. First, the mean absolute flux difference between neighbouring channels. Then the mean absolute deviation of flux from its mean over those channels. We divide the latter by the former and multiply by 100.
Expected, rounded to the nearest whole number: 128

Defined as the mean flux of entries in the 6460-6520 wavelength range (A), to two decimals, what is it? 7.28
